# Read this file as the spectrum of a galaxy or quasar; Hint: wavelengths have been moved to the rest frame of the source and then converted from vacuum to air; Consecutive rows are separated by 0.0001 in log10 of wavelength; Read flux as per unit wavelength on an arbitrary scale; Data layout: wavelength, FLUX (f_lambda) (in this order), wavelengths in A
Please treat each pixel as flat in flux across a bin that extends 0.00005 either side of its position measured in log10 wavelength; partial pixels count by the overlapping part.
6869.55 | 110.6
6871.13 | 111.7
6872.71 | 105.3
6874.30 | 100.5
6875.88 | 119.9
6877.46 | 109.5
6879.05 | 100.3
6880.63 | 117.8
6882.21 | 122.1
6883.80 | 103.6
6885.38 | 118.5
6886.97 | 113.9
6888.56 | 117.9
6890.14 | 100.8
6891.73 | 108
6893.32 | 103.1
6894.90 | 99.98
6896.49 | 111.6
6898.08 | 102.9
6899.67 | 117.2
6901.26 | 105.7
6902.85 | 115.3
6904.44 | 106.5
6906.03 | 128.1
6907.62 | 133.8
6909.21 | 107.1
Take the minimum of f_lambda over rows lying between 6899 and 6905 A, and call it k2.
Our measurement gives 105.7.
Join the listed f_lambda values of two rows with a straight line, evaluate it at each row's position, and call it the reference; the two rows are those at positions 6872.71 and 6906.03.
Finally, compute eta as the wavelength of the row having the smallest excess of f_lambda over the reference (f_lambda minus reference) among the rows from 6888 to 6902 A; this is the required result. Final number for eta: 6894.90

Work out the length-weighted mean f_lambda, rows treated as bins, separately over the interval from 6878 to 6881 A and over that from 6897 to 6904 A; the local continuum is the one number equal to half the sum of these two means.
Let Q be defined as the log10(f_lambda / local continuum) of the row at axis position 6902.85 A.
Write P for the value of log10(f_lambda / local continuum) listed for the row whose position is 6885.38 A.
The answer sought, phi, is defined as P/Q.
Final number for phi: 1.5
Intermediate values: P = 0.04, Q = 0.025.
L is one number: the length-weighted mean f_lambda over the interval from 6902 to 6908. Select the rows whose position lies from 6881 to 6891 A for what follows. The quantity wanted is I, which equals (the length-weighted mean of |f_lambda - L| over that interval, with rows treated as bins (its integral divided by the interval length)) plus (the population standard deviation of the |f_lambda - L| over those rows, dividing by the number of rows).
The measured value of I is 14.8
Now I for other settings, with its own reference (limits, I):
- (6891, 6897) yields 19.0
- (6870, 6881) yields 18.1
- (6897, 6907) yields 15.2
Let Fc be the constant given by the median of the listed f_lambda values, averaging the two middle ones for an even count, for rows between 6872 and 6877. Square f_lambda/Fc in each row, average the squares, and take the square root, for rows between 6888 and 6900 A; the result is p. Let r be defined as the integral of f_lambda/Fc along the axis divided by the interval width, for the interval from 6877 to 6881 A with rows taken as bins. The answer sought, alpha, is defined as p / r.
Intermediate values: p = 1.02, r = 1.03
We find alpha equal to 1.00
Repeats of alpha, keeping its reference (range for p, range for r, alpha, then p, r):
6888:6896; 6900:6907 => 0.93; 1.01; 1.09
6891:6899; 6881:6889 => 0.91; 1.00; 1.09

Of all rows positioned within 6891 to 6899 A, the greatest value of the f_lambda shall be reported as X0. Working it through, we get 111.6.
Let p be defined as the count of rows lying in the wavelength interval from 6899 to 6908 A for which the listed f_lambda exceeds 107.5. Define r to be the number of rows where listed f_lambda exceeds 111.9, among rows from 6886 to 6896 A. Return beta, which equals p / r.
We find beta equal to 2.0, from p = 4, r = 2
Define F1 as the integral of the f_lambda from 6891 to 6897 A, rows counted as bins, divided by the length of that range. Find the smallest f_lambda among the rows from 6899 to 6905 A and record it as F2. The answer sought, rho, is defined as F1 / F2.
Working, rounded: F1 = 105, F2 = 105.7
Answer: 1.00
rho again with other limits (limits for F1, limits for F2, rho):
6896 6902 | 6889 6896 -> 1.09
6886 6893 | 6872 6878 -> 1.09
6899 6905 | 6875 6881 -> 1.11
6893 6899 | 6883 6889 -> 1.01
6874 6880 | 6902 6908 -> 1.02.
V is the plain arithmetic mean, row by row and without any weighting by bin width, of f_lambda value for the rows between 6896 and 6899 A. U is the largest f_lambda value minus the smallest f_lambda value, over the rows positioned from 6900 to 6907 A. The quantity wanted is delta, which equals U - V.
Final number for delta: -85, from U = 22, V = 107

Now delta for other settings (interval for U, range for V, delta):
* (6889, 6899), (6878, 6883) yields -102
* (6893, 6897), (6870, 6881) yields -98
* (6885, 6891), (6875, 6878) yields -97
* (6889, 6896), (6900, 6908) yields -110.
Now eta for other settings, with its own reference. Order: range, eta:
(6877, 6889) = 6879.05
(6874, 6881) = 6879.05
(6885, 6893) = 6890.14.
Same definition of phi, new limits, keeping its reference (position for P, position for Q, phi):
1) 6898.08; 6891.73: 6.7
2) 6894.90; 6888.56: -1.1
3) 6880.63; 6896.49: 3.2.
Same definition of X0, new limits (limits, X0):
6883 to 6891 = 118.5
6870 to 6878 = 119.9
